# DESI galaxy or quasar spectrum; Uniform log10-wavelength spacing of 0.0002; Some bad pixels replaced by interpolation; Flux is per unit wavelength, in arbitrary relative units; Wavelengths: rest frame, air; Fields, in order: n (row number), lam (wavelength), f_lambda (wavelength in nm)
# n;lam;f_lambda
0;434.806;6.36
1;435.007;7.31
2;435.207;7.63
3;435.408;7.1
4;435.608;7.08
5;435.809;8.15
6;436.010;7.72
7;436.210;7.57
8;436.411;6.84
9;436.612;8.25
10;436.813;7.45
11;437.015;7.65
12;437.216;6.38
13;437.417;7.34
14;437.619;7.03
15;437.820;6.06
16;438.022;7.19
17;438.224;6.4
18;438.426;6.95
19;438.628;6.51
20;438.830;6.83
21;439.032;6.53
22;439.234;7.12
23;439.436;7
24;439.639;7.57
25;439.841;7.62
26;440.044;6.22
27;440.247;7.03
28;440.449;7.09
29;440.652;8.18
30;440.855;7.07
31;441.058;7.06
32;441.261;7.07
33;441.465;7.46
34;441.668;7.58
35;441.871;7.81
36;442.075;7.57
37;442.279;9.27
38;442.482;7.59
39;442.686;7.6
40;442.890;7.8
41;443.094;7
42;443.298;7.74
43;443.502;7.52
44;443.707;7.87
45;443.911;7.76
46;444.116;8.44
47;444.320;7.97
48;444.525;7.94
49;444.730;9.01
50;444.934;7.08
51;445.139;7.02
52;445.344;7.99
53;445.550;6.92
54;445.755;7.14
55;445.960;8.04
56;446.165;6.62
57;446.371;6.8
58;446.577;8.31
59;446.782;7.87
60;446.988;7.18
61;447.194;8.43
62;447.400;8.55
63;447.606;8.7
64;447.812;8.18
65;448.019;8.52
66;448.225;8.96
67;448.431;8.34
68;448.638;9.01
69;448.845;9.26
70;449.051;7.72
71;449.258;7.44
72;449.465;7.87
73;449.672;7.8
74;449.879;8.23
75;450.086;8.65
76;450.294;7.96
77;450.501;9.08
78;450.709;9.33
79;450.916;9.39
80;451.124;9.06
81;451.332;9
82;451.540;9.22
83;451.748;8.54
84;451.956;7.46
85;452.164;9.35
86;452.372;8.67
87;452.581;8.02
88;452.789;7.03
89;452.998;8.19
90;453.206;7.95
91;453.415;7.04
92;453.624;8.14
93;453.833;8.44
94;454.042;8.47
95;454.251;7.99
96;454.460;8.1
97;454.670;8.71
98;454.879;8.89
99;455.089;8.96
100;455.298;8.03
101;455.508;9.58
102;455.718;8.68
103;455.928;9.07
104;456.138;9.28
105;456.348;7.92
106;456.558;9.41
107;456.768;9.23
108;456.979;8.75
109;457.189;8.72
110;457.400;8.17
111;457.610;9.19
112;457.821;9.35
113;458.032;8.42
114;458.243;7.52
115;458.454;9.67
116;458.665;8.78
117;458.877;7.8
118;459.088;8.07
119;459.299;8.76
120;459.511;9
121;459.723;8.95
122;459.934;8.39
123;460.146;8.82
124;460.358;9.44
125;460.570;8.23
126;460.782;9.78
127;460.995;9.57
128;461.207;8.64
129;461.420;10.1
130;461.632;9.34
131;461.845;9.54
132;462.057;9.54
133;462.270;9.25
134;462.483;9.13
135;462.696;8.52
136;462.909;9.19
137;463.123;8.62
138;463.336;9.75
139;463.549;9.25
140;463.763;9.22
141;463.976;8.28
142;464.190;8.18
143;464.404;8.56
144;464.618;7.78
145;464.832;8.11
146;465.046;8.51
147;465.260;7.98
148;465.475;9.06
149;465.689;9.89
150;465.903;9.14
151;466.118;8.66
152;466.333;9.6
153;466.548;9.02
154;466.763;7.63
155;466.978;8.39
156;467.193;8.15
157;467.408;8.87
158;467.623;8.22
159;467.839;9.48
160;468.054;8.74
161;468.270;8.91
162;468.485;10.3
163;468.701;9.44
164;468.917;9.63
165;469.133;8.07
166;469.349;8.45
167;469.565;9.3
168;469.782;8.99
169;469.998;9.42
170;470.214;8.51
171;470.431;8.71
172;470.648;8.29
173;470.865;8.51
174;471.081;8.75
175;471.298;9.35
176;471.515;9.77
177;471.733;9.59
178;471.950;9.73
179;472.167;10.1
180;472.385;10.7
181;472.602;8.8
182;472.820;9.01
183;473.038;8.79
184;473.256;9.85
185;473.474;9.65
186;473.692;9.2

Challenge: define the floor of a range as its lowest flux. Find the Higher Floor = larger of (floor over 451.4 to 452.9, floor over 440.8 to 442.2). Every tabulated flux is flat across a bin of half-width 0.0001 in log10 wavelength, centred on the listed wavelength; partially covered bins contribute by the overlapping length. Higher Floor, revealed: 7.1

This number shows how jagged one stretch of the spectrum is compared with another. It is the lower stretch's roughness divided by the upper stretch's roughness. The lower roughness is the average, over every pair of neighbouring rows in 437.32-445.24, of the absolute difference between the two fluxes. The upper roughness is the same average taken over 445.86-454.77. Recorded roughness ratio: 0.94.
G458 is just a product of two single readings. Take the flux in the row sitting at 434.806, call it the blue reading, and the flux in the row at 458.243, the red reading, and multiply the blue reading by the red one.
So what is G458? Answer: 48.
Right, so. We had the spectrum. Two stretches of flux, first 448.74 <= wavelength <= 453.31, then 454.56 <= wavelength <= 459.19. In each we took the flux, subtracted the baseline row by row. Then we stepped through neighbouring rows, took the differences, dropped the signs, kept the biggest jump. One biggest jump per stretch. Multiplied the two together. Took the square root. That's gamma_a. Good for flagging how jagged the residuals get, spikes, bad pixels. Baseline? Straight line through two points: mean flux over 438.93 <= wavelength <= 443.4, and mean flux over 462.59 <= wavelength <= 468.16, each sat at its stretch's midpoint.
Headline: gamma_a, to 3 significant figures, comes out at 2.00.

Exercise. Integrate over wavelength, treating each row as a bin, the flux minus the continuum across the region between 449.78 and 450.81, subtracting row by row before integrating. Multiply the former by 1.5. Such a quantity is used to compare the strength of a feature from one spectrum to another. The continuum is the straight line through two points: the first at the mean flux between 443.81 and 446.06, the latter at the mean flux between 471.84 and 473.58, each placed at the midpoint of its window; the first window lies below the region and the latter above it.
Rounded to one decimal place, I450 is 0.8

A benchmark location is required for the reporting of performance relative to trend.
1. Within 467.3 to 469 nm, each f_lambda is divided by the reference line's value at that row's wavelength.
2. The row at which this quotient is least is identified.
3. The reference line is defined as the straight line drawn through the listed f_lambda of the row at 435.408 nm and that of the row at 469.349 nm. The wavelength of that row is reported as 467.623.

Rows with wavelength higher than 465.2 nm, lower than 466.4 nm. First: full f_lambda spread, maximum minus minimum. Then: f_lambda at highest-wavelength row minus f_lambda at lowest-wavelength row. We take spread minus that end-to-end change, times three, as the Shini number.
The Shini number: 0.9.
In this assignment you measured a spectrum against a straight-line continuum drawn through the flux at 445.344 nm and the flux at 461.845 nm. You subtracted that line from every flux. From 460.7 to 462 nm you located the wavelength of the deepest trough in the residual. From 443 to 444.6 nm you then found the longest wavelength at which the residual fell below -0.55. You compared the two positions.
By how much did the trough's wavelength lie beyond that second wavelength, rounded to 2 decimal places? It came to 18.11 nm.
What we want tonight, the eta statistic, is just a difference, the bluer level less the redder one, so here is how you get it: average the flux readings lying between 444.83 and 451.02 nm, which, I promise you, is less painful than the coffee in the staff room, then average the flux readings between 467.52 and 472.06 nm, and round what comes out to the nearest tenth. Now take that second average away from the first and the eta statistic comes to -1.0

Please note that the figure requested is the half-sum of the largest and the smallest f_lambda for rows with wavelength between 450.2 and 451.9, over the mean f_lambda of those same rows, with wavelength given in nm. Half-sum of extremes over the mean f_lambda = 0.97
